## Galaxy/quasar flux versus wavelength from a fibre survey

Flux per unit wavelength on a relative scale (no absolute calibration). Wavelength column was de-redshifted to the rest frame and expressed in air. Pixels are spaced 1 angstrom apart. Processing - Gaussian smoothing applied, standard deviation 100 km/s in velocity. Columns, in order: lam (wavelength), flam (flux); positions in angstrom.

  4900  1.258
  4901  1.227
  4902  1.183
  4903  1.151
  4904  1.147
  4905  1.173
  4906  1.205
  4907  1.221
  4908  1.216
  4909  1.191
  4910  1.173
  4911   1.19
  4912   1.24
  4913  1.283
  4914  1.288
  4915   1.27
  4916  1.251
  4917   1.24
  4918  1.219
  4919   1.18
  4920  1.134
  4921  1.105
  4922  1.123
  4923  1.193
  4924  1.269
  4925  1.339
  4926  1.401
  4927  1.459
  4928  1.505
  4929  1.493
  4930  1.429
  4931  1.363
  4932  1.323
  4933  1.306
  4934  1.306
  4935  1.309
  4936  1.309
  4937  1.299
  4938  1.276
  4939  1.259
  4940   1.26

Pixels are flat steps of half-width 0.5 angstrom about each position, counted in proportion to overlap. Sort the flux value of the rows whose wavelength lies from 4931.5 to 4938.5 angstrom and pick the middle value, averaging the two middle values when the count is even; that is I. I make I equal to 1.31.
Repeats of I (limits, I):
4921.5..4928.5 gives 1.34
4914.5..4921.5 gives 1.22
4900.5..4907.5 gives 1.18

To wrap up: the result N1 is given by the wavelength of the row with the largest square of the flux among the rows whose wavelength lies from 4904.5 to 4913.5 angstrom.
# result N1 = 4913 angstrom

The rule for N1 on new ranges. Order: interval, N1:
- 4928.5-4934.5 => 4929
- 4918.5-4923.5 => 4923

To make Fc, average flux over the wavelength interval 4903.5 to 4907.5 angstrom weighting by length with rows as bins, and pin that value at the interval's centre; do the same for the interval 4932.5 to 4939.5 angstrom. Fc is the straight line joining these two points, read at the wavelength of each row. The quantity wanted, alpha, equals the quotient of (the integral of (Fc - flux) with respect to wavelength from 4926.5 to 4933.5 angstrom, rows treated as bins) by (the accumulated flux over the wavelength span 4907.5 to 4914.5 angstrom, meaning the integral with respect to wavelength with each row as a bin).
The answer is -0.11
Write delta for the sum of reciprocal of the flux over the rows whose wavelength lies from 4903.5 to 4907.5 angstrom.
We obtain 3.4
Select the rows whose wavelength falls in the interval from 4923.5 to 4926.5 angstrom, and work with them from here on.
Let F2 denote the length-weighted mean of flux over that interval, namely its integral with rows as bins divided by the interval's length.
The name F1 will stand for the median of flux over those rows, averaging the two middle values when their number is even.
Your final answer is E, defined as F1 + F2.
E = 2.68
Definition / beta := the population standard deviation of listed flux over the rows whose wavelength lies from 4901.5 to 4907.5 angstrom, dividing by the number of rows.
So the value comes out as 0.027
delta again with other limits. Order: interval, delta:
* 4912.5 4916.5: 3.1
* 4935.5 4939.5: 3.1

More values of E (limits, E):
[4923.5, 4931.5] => 2.82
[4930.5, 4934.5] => 2.64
